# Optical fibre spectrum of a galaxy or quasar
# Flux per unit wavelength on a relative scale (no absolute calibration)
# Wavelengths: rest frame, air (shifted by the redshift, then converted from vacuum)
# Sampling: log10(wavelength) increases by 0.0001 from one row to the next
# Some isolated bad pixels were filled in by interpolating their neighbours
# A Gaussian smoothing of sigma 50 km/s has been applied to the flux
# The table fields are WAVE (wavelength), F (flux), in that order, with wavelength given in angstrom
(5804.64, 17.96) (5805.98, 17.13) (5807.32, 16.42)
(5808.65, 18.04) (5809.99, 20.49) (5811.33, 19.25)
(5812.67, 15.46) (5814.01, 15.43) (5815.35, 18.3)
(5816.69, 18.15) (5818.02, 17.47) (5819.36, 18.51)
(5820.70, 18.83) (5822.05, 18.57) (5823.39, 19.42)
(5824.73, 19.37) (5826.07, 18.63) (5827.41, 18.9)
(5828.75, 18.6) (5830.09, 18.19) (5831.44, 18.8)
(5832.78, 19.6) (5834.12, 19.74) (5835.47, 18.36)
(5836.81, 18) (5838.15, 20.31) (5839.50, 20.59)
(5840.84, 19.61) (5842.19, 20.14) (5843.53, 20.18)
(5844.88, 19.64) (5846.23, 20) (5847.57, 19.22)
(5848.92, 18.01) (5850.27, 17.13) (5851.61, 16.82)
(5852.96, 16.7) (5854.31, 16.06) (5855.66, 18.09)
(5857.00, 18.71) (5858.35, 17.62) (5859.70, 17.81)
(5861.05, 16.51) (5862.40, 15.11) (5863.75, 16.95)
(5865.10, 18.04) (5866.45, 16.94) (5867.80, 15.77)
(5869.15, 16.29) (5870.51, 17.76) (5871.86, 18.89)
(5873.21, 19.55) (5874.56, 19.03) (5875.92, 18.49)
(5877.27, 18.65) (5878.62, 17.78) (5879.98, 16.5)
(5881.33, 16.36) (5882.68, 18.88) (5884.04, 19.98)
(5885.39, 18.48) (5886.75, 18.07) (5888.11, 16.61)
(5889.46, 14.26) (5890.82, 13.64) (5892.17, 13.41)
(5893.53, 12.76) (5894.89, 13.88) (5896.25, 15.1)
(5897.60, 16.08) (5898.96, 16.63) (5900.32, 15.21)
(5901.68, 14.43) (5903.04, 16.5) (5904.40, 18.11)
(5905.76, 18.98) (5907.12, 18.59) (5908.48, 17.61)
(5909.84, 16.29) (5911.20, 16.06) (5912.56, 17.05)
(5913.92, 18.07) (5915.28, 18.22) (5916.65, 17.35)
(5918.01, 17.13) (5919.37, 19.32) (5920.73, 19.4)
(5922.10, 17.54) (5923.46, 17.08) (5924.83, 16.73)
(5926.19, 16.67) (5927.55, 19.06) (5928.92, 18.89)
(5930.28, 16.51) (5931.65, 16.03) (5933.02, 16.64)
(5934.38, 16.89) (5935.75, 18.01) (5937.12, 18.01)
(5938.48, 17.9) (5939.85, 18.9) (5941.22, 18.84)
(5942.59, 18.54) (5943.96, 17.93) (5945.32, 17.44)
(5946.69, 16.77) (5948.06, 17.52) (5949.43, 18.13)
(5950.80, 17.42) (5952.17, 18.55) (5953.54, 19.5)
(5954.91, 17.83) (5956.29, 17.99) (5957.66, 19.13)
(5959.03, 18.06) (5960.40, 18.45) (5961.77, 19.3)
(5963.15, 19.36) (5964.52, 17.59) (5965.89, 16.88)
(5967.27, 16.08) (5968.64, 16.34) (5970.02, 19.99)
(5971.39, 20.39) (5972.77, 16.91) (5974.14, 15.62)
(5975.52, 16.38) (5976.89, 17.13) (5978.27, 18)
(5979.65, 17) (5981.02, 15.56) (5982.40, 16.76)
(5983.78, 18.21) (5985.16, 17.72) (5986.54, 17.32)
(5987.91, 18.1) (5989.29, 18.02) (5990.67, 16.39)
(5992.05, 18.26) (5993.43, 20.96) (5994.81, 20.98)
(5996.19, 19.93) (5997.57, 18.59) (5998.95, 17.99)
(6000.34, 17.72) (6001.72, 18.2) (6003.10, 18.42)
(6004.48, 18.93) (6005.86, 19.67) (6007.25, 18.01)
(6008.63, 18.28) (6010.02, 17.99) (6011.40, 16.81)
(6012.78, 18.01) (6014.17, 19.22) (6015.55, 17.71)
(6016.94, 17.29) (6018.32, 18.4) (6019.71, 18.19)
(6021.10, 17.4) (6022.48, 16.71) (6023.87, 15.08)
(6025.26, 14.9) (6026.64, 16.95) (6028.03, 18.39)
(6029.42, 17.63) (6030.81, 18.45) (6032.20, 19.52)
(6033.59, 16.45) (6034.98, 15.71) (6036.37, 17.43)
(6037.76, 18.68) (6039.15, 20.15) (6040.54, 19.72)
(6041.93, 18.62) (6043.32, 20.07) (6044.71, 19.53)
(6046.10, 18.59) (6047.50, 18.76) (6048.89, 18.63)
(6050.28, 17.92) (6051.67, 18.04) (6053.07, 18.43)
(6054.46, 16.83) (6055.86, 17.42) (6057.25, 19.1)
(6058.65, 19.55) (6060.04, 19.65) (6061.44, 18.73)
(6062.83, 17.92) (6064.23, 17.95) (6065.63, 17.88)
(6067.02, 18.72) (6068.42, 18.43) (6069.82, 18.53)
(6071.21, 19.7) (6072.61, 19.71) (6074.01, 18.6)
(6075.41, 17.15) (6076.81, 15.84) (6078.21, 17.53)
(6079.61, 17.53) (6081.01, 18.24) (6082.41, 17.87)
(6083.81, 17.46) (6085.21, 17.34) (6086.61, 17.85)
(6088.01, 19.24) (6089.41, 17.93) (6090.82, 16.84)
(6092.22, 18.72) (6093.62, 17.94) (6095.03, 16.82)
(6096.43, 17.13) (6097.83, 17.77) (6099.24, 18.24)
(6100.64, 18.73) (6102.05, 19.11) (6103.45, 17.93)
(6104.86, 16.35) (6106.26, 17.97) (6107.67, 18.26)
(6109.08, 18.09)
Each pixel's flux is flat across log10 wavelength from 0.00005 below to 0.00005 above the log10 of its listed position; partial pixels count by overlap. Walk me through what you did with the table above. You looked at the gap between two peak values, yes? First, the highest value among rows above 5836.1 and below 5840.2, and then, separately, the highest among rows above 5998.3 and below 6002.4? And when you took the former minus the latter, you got 2.4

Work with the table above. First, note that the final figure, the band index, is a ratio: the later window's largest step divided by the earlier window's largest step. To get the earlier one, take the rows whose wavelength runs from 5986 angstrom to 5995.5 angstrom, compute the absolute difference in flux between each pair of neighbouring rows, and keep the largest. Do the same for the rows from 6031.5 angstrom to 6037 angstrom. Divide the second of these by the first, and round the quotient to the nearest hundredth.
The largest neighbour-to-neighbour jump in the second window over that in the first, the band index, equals 1.14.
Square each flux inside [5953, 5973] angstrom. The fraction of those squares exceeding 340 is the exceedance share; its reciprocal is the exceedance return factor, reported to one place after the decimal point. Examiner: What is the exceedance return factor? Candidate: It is 2.1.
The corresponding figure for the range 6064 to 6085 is 3.0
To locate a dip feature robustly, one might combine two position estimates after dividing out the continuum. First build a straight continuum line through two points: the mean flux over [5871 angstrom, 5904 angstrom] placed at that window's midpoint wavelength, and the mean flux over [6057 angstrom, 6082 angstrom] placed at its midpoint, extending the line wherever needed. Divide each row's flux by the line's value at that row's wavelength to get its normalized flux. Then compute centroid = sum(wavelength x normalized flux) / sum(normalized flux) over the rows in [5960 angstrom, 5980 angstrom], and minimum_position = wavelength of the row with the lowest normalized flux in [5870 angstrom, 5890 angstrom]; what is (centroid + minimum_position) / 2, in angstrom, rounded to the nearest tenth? 5929.6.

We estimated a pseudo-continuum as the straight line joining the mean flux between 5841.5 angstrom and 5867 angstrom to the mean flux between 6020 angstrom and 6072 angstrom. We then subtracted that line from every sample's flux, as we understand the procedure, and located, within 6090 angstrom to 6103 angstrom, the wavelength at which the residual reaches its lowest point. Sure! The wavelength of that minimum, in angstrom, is 6095.03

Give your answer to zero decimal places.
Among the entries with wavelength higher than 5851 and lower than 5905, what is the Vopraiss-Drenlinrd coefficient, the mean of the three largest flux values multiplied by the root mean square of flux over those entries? 330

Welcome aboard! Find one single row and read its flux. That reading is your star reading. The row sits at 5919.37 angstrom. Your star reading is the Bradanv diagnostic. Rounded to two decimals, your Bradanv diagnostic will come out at 19.32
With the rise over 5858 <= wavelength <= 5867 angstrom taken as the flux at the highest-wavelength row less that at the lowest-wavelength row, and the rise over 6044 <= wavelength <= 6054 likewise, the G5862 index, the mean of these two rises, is -0.89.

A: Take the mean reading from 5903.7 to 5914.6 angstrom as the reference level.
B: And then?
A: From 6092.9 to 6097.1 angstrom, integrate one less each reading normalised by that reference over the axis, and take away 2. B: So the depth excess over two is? -1.93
